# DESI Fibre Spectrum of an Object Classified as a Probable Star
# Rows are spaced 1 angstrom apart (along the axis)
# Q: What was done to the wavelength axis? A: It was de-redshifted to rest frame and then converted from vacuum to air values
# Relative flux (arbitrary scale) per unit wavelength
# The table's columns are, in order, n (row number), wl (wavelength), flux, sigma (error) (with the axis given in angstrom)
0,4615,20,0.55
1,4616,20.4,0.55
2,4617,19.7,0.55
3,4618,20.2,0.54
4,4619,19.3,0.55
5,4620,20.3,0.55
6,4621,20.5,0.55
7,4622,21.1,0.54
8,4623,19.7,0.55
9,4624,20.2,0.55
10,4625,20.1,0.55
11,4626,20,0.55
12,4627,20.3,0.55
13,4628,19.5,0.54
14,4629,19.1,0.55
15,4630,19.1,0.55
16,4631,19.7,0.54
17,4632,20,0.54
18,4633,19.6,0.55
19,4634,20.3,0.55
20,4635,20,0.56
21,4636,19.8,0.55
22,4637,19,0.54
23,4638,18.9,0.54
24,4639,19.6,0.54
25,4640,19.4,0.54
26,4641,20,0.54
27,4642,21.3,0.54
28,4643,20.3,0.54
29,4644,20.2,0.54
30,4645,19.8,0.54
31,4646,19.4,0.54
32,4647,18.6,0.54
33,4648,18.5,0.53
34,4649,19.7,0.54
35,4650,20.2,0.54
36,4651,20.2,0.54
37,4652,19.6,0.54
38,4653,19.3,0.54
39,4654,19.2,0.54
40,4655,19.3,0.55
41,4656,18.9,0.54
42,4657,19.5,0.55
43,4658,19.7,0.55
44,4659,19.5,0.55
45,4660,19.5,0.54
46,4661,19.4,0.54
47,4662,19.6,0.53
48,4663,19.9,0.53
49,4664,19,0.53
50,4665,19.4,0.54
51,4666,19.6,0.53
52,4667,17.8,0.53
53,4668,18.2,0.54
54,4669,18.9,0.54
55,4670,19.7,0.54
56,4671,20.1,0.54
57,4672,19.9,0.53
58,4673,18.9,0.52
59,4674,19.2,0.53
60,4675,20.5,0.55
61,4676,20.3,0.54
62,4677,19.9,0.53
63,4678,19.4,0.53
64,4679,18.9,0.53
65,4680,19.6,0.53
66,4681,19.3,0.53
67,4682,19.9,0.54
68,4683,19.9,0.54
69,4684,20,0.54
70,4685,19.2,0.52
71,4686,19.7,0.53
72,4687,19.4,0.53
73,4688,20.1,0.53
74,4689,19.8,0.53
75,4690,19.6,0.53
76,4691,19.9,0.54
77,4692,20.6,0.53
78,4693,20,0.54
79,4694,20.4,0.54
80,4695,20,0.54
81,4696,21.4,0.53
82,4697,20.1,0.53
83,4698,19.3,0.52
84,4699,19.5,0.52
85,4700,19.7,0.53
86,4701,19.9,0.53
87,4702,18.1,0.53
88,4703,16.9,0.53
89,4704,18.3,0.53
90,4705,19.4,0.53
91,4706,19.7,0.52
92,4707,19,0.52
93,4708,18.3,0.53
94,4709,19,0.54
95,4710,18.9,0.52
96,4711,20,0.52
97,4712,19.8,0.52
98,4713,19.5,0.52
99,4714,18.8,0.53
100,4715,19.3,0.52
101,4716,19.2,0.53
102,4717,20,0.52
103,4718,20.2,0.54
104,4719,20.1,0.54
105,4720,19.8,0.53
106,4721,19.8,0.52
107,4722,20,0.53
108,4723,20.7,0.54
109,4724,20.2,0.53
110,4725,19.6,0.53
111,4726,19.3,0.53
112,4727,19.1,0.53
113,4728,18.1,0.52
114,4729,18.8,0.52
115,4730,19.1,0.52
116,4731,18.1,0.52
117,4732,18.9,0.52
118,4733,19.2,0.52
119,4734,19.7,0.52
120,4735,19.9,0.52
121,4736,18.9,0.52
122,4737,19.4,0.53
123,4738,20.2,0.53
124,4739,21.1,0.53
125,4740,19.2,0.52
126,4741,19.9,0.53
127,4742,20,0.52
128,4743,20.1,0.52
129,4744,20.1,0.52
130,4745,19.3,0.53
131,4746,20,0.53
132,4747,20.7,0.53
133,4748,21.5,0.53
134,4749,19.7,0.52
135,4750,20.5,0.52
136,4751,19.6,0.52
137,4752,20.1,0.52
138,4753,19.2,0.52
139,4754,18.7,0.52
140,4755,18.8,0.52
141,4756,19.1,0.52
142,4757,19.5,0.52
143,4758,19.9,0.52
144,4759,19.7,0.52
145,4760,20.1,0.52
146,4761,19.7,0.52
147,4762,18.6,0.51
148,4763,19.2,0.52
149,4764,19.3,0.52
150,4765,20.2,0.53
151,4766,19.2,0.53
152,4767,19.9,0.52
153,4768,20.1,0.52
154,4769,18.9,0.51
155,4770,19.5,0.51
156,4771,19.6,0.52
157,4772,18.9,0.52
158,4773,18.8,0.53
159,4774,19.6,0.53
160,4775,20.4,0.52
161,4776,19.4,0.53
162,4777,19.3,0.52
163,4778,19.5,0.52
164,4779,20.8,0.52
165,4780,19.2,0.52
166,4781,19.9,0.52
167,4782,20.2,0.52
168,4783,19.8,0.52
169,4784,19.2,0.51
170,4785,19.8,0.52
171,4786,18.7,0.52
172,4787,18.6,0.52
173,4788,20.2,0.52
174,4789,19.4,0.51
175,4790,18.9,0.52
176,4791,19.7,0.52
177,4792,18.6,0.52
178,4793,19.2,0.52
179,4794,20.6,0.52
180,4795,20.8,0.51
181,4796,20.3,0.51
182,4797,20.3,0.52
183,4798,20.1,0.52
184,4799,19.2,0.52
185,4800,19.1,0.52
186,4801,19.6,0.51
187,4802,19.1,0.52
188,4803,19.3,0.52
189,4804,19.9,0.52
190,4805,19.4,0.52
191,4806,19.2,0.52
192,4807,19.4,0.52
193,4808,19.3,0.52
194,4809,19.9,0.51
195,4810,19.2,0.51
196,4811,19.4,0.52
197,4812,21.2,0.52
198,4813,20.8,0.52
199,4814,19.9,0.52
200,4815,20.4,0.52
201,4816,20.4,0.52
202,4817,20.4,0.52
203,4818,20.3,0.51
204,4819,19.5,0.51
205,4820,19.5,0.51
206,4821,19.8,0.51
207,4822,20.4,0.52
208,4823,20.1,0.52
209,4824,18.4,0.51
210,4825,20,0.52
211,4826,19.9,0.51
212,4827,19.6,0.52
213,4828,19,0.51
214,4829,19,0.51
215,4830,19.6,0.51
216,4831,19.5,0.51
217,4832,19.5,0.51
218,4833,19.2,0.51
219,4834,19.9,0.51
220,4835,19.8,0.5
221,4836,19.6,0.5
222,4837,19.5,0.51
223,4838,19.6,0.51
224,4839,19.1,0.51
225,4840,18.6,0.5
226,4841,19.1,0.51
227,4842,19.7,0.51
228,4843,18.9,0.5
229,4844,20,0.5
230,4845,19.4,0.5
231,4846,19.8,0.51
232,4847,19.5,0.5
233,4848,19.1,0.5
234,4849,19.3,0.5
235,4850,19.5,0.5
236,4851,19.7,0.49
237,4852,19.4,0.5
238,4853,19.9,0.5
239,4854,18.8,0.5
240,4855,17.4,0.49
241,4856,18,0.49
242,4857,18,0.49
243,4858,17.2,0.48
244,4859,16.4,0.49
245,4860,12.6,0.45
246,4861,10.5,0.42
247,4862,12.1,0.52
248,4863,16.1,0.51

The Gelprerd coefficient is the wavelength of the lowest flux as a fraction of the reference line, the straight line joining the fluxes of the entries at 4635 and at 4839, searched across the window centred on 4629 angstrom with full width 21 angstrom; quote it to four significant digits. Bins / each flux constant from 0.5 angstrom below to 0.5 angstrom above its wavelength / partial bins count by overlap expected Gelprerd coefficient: 4638 angstrom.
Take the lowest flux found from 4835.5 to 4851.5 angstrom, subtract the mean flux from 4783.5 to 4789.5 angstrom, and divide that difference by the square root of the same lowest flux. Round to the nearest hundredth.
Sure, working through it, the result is -0.17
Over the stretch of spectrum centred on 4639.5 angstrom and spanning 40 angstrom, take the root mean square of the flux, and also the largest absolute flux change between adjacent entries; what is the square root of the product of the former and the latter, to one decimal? 5.3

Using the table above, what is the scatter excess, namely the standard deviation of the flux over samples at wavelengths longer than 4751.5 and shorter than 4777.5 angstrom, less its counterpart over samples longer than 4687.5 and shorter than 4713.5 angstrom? -0.4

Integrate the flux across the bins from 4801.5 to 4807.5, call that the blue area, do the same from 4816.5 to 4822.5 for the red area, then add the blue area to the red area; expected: 236.2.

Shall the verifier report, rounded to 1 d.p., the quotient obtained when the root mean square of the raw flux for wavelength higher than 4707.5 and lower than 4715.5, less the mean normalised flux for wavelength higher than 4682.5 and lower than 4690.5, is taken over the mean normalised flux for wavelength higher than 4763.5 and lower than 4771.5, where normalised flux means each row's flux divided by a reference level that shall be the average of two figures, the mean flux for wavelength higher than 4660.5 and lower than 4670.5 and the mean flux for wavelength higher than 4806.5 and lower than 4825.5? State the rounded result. 18.1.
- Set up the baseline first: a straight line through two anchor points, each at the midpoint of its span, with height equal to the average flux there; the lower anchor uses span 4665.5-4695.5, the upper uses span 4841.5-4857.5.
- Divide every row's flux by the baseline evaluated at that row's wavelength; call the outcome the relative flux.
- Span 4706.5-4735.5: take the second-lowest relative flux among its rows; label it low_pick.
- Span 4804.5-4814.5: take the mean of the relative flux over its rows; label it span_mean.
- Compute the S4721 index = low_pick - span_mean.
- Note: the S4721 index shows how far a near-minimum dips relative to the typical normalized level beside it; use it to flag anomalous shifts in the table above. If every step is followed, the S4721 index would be -0.10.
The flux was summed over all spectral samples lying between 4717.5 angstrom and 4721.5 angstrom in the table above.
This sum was 79.9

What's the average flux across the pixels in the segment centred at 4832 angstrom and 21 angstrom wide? 19.48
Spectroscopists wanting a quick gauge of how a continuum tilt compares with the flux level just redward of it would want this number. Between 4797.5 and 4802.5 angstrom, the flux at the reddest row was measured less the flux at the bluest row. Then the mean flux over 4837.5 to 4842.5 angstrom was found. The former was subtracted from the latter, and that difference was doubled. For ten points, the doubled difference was 40.4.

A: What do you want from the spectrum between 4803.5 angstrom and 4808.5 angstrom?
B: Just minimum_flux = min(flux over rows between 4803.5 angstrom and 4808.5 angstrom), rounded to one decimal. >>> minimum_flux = 19.2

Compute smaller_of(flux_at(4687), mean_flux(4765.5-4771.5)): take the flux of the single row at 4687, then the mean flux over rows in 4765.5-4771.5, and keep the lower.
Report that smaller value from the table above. 19.40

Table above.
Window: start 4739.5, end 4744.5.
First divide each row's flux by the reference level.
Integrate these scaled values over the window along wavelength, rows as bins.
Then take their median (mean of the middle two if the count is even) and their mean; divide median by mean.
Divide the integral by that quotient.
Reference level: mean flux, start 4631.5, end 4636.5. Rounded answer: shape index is 4.95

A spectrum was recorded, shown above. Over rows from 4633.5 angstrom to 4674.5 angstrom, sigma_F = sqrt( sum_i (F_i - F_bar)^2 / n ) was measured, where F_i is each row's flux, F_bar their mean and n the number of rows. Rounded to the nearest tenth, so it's 0.6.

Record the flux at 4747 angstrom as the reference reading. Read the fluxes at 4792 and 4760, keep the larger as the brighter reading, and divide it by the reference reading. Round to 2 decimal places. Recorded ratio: 0.97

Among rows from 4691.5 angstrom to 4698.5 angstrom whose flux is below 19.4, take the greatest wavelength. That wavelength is 4698 angstrom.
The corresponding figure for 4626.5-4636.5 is 4630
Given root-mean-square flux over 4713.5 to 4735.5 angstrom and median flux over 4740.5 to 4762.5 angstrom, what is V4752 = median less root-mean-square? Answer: 0.3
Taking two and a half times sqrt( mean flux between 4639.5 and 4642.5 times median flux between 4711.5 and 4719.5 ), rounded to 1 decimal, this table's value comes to 49.8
